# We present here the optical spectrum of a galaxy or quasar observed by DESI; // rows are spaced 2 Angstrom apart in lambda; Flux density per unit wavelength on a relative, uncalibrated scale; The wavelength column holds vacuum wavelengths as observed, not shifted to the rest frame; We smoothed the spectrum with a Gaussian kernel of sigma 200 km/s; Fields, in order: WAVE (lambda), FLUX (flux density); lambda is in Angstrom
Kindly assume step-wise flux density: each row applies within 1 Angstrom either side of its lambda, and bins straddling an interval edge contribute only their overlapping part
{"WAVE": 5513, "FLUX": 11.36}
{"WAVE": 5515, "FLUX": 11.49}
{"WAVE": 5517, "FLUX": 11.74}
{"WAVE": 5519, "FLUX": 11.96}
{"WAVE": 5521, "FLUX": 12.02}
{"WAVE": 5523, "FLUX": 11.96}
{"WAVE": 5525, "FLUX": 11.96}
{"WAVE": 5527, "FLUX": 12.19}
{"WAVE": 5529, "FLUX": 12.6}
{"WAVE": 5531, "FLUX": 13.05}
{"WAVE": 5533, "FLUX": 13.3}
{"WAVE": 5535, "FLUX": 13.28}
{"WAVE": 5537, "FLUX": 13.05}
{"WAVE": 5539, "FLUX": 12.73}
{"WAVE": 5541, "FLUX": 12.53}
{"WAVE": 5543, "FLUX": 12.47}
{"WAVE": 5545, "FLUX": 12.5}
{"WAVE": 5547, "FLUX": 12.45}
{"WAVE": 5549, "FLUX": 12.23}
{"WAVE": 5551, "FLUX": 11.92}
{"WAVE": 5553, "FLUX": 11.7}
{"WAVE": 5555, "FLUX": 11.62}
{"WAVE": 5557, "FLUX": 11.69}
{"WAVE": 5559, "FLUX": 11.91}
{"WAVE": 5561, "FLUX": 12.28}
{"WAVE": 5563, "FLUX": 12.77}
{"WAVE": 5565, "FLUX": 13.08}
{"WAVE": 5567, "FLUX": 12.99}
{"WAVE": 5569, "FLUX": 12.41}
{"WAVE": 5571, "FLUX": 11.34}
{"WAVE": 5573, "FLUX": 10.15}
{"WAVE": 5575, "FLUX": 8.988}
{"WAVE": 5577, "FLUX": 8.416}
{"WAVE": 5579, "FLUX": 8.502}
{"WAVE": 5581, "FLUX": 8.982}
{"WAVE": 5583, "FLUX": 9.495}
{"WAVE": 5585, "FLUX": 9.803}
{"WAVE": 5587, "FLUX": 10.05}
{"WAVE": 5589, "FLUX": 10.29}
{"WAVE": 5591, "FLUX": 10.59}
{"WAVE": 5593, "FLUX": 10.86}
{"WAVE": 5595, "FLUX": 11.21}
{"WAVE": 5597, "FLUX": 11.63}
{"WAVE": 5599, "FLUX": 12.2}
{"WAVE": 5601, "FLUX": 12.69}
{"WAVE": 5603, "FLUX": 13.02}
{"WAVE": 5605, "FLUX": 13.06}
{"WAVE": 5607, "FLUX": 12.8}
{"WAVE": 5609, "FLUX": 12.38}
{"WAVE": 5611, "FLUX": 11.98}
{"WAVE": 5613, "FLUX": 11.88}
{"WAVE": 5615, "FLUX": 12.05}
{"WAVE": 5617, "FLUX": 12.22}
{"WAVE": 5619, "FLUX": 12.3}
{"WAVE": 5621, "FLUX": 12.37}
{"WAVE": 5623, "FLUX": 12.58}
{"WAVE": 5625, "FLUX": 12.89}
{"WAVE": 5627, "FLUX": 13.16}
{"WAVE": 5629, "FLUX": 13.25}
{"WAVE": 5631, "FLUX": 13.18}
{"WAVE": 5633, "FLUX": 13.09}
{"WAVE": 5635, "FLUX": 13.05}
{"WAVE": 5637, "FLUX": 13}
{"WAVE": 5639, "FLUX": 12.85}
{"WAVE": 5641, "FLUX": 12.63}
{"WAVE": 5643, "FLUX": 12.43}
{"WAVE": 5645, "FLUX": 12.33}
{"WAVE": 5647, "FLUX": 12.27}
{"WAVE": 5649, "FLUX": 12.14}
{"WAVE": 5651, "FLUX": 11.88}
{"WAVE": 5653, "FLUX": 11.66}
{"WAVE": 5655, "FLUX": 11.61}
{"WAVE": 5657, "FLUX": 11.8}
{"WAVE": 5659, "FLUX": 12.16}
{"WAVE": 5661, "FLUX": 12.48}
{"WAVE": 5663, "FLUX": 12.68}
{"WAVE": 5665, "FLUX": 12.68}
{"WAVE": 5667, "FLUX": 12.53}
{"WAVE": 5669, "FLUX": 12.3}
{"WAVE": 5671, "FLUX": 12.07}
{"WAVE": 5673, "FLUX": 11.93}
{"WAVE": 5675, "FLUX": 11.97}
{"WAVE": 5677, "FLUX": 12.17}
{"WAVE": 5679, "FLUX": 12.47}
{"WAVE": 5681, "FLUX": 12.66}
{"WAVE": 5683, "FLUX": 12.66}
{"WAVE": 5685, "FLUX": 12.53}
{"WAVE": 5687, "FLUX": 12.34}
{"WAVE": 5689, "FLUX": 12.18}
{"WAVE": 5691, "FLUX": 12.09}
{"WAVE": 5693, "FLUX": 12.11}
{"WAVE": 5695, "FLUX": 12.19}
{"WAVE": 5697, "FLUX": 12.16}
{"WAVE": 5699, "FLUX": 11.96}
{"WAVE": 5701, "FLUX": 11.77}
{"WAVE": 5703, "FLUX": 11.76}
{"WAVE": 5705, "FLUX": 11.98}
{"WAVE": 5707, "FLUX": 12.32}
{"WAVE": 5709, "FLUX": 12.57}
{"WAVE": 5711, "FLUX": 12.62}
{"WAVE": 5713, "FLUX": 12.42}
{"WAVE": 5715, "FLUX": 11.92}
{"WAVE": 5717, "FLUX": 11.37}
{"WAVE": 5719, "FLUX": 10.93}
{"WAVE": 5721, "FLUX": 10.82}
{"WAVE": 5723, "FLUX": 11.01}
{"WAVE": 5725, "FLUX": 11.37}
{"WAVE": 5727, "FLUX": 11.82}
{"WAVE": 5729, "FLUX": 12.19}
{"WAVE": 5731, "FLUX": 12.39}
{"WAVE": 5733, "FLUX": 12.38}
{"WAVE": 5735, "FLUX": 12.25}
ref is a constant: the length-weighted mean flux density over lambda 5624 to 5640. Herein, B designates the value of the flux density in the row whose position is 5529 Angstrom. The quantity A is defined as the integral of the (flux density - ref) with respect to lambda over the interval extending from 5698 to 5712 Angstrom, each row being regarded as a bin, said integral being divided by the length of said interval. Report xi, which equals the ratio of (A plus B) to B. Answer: 0.93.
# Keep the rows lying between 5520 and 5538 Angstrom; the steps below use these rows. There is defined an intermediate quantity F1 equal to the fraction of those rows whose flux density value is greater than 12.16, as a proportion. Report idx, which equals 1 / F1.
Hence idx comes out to 1.50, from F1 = 0.67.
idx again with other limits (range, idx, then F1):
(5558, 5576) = 1.80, 0.56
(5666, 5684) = 1.50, 0.67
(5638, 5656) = 1.80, 0.56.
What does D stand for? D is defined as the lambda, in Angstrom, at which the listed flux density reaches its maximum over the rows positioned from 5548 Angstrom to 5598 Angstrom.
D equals 5565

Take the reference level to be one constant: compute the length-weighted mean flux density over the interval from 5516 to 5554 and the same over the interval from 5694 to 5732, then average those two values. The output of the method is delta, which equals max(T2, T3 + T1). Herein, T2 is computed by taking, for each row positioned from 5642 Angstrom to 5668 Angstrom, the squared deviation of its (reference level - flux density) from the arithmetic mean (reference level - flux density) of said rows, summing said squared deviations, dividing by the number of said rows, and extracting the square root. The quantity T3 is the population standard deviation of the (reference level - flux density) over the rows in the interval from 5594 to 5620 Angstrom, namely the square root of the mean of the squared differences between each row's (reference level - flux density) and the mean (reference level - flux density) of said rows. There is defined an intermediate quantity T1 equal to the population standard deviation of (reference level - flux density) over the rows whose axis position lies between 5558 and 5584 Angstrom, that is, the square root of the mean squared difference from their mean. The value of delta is 2.27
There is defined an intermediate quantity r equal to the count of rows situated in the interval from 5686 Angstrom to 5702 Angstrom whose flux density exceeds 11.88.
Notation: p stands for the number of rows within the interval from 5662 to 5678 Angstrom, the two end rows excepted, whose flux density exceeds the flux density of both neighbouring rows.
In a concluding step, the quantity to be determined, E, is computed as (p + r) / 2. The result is 3.5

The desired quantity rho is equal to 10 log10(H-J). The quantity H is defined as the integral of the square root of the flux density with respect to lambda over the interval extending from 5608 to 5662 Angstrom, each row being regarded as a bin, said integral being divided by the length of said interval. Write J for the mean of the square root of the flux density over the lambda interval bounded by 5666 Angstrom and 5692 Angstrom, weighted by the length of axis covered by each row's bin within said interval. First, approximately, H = 3.53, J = 3.507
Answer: -17.4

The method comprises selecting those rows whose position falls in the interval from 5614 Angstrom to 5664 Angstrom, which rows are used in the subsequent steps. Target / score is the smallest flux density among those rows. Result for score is 11.61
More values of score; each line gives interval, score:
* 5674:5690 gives 11.97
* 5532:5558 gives 11.62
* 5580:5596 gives 8.982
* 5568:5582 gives 8.416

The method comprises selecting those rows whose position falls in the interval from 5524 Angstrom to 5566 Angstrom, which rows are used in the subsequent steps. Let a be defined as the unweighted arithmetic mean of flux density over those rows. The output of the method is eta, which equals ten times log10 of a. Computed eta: 10.9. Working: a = 12.4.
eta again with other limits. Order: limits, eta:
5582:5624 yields 10.7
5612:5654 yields 11.0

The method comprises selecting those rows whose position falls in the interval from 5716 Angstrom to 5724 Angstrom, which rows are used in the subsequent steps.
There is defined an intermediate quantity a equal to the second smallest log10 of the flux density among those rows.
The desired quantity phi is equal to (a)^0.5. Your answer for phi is 1.02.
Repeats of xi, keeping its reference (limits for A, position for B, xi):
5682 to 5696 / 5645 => 0.94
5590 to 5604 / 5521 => 0.89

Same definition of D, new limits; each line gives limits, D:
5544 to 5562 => 5545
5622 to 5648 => 5629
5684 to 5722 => 5711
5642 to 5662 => 5661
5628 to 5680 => 5629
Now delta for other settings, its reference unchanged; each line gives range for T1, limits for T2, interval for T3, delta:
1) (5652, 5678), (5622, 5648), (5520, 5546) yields 0.81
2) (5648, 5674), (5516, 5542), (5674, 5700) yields 0.58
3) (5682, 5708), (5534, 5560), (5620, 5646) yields 0.57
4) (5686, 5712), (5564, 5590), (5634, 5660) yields 1.56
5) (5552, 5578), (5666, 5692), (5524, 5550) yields 1.81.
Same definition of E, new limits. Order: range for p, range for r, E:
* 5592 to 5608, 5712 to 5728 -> 1.5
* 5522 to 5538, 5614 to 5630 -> 4.5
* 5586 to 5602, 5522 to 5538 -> 4.0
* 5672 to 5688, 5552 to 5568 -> 2.5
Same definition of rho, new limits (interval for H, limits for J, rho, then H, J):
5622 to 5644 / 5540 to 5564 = -9.8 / 3.59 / 3.489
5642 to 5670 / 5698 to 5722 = -13.0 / 3.49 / 3.444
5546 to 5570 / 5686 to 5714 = -19.7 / 3.50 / 3.489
